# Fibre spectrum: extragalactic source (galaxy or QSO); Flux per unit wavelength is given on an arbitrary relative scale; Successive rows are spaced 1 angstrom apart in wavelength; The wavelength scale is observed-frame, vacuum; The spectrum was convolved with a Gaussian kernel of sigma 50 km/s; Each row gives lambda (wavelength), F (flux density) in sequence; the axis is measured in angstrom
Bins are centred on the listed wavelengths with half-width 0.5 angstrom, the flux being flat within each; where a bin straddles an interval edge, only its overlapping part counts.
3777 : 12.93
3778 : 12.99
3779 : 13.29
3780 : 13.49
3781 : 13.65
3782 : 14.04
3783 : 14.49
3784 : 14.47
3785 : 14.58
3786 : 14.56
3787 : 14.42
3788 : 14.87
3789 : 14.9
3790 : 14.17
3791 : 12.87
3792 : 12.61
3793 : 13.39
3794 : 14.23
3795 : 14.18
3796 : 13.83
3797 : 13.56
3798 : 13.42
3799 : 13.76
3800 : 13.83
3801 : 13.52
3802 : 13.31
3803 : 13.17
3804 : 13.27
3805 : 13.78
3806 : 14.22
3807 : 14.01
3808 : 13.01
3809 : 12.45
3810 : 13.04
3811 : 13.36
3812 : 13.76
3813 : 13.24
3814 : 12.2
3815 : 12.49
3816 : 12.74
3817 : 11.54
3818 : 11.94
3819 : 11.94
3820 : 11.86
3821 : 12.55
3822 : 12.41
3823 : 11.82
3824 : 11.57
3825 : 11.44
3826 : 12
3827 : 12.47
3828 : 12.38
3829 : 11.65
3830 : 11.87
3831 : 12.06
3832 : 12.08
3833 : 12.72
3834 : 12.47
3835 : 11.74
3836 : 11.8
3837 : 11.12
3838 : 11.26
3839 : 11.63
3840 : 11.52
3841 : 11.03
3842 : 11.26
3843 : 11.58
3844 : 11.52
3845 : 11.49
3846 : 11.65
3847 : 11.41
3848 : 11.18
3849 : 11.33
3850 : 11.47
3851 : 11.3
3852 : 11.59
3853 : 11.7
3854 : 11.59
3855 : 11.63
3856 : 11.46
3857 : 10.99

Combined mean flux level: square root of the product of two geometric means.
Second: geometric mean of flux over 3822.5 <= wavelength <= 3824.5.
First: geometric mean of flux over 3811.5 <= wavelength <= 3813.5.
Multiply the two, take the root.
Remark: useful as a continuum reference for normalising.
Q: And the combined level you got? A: 12.6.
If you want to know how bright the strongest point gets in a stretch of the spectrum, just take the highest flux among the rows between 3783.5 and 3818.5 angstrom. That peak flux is 14.9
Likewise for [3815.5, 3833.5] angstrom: 12.74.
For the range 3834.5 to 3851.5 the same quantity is 11.8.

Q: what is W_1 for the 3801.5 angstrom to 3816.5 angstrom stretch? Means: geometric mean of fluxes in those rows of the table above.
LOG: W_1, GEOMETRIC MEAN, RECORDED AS 13.2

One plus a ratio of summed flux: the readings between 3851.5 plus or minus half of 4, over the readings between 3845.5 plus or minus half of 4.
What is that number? 2.00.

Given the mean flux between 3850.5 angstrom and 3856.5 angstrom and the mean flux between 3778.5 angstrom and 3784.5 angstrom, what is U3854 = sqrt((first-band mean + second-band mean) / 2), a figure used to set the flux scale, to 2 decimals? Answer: 3.57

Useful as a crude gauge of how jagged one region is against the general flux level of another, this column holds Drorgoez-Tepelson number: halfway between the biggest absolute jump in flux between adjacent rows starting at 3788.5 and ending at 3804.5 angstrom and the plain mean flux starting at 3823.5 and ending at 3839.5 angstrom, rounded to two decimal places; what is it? 6.60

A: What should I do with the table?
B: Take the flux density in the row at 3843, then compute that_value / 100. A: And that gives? 0.116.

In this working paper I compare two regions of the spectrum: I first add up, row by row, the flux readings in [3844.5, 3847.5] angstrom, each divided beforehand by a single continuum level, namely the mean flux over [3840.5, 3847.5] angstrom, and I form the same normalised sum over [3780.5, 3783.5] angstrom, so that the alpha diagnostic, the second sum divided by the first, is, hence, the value 1.22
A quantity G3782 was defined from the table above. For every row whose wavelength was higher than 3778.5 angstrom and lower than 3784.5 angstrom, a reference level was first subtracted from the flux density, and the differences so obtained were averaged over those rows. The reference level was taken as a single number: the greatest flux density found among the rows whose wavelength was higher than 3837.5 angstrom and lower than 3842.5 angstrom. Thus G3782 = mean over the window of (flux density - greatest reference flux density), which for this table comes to 2.3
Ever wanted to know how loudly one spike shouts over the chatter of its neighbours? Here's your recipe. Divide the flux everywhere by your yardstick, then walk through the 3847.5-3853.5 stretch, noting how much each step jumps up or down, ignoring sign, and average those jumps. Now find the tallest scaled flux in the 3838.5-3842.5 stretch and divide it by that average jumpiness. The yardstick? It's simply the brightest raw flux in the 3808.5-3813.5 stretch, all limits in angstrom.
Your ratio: 68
